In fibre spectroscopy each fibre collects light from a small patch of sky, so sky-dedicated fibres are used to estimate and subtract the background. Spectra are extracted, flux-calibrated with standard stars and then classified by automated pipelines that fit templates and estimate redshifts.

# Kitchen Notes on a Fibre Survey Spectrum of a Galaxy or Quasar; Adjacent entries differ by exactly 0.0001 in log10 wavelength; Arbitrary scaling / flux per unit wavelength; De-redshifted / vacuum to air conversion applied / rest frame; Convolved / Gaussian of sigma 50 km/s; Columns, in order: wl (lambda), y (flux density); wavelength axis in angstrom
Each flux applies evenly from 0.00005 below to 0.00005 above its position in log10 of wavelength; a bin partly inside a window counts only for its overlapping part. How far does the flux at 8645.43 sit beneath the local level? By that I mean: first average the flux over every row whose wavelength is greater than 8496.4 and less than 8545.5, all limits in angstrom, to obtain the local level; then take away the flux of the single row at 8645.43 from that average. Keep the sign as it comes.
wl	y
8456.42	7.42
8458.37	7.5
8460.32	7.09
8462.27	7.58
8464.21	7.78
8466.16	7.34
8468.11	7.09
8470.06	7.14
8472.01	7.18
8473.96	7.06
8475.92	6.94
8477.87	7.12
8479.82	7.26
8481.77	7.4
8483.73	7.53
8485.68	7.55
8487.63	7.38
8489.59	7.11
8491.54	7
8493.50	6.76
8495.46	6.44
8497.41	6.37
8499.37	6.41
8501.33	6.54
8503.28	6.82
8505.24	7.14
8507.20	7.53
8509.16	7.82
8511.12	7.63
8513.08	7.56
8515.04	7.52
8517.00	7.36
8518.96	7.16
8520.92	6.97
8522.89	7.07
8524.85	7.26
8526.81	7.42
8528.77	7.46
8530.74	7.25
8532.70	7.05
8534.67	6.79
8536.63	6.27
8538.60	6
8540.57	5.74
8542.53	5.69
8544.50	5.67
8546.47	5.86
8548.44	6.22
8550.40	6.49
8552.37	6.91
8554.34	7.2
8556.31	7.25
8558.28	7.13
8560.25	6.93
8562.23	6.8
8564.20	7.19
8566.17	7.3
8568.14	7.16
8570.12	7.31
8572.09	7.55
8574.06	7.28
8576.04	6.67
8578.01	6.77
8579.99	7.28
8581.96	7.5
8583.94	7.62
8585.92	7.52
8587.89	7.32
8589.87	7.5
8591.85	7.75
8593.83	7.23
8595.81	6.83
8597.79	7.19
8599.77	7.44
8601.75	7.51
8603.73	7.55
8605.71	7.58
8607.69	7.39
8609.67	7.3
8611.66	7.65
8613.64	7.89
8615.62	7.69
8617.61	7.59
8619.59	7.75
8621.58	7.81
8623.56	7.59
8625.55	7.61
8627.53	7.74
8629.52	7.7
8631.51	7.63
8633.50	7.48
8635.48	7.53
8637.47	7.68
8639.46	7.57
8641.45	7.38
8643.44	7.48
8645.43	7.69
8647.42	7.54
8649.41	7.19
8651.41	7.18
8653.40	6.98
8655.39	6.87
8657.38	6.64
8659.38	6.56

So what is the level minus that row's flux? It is -0.8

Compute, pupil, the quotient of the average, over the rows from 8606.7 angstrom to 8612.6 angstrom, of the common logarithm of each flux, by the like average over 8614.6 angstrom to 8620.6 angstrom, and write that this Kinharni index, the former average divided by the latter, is 0.98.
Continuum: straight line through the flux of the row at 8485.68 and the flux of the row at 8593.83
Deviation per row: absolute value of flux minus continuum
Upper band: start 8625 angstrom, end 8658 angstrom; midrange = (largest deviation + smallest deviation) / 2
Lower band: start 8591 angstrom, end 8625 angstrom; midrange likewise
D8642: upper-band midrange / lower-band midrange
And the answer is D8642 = 1.0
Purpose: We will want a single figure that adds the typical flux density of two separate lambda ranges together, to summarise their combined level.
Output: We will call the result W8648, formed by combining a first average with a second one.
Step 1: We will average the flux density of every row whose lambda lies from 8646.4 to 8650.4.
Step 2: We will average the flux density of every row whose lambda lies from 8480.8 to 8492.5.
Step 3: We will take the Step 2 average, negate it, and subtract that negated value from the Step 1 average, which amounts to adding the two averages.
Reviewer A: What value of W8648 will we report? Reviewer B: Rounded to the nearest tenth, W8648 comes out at 14.7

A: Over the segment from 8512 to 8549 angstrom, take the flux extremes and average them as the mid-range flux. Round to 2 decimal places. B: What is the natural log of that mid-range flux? 1.89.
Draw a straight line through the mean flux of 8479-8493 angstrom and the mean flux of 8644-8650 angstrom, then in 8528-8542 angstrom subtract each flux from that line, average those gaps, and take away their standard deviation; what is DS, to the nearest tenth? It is 0.1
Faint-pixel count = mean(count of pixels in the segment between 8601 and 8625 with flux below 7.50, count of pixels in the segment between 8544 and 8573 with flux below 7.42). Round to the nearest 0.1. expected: 8.0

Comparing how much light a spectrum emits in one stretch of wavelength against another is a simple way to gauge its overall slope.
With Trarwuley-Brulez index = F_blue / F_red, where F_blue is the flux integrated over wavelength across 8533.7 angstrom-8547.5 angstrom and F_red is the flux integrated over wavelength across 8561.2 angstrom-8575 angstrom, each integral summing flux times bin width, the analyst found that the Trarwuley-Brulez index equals 0.83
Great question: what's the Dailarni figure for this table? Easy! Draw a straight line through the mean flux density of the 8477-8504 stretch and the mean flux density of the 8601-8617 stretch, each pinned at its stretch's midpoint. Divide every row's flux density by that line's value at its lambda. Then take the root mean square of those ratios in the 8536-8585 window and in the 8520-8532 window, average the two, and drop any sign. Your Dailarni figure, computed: 0.971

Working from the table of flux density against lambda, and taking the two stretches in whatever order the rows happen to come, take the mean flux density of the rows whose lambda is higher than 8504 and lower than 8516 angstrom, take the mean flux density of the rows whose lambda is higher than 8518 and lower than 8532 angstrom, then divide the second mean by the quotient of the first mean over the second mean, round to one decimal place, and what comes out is 6.9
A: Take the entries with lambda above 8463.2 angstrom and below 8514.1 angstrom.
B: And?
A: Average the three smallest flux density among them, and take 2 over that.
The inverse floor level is 0.312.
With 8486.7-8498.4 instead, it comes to 0.307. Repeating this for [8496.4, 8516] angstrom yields 0.311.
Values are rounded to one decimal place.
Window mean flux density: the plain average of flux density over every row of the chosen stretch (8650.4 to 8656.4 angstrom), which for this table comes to 7.0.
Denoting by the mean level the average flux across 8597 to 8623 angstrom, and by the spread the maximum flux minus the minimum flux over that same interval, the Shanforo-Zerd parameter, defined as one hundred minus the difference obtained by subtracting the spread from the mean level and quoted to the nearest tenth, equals 93.1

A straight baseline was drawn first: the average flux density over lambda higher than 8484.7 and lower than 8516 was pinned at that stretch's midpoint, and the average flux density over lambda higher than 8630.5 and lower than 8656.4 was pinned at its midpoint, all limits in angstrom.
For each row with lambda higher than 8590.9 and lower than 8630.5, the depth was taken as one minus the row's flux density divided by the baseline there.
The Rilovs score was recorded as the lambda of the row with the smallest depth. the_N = 8613.64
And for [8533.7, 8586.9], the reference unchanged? 8583.94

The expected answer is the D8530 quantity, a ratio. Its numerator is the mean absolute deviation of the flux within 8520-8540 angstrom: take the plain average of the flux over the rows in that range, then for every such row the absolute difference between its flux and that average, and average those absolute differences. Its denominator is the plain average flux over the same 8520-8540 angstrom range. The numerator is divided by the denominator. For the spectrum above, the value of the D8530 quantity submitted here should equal 0.05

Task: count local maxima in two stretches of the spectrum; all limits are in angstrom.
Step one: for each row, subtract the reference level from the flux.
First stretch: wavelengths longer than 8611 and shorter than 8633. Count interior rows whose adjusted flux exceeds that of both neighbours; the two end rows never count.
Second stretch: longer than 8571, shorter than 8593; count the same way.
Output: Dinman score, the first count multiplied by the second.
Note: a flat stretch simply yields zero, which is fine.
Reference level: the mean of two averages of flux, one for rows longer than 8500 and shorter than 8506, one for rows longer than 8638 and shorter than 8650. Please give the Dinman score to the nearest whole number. 3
